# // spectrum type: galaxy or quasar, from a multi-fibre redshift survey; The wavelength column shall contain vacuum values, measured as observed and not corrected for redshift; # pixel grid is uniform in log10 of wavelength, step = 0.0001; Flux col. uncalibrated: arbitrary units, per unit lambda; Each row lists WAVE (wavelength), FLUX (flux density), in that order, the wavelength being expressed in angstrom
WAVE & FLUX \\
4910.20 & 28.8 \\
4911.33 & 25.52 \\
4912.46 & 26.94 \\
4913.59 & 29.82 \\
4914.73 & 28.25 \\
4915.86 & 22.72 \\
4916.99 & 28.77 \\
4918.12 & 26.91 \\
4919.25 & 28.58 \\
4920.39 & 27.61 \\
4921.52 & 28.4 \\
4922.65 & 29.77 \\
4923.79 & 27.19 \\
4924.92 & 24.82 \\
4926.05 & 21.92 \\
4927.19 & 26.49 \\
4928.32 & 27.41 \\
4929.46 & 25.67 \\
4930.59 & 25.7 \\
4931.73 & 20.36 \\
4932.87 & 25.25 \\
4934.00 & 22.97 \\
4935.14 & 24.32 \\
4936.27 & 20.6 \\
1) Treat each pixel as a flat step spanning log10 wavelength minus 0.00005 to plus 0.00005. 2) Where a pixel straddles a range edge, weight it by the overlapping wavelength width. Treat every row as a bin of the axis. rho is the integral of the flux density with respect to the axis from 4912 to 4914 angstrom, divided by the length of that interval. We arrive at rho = 28.4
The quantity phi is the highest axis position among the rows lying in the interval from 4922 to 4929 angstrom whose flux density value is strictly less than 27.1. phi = 4927.19 angstrom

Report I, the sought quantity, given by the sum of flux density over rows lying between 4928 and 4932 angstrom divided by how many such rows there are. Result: 24.8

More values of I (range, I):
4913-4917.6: 27.4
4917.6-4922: 27.9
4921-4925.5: 27.5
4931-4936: 23.2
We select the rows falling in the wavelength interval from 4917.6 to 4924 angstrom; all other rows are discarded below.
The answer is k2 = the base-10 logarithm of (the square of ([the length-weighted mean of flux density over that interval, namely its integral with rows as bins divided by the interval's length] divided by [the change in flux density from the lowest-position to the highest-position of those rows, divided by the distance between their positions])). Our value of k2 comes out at 5.5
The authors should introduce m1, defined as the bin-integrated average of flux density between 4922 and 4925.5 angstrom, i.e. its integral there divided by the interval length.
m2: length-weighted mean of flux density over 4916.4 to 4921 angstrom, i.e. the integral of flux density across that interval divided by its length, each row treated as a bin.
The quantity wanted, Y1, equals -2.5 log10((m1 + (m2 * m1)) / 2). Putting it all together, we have -6.49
